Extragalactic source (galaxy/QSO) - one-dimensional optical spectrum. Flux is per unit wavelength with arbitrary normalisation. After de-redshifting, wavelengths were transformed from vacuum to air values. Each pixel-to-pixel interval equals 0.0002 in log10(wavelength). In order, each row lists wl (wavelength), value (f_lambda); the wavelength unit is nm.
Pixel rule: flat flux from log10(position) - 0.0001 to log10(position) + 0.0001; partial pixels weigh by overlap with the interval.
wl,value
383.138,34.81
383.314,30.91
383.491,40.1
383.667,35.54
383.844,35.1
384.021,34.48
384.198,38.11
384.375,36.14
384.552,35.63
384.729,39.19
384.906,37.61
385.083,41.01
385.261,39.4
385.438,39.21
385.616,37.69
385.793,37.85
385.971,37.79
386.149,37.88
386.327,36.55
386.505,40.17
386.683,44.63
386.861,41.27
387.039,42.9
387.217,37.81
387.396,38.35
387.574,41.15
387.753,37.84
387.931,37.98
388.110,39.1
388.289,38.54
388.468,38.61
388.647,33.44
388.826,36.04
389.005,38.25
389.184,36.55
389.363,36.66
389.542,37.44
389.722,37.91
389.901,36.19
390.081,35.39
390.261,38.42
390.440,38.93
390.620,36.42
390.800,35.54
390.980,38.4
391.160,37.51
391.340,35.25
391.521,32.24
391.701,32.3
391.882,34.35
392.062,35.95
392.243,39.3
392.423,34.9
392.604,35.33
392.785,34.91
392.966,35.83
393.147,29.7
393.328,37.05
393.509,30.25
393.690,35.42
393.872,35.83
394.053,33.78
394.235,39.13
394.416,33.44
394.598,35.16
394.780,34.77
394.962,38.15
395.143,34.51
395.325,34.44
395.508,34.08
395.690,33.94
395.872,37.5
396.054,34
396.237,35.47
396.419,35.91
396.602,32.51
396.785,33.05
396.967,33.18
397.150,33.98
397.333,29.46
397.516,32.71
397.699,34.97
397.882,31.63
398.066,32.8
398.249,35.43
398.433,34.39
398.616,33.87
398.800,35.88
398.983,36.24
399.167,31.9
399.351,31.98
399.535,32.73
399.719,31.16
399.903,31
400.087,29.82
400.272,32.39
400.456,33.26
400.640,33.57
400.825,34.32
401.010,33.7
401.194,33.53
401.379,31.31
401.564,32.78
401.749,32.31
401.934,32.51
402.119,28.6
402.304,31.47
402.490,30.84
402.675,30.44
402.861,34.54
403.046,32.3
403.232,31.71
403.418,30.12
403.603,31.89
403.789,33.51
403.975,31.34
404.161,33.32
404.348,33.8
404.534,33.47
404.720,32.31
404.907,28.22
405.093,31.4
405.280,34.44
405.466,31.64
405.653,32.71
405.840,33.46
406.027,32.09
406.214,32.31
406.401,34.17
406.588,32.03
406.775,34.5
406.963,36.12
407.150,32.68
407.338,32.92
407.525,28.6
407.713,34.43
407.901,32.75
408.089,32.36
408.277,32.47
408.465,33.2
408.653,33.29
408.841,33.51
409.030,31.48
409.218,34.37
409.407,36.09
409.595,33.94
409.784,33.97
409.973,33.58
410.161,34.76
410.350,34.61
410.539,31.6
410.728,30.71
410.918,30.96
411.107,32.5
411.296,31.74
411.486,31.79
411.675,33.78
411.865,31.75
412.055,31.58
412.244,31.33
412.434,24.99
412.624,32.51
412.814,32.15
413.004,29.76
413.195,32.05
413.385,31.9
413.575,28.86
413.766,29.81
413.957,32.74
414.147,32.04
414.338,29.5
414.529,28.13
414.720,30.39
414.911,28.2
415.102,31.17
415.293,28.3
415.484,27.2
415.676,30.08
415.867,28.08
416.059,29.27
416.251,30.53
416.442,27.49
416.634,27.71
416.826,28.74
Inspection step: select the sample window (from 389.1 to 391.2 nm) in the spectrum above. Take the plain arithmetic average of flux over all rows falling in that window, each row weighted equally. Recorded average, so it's 37.1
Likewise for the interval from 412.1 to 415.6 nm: 30.1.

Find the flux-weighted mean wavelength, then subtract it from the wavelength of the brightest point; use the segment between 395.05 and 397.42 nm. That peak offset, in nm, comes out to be -0.35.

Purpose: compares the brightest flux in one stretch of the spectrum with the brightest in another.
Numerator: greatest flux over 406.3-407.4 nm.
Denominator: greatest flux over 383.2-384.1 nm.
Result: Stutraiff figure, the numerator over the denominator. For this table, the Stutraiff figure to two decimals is 0.90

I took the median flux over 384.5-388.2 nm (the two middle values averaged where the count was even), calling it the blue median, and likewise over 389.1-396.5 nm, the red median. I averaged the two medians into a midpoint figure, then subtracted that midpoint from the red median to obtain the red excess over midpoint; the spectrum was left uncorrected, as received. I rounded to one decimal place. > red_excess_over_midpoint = -1.4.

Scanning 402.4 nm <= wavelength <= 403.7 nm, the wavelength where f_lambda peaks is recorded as 402.861 nm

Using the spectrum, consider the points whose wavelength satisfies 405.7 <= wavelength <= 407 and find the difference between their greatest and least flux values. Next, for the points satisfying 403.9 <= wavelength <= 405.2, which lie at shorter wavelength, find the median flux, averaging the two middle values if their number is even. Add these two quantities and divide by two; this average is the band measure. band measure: 18.2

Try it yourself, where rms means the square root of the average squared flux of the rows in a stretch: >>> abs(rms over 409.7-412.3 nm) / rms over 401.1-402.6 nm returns 1.03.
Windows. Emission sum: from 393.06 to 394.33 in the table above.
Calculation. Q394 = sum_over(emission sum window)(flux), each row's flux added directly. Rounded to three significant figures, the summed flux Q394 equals 241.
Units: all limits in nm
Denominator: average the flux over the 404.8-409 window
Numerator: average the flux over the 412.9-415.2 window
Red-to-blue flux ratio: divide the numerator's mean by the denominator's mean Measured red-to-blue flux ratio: 0.93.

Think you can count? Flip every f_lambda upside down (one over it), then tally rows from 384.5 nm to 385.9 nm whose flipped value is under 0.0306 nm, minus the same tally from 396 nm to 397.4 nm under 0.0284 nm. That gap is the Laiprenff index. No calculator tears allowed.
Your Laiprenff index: 6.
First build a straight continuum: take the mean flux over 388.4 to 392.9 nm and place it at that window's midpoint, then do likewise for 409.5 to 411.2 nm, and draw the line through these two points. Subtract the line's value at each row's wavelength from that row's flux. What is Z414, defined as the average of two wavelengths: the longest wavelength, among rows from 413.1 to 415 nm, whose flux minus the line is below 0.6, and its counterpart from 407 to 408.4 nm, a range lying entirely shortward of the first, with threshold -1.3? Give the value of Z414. 411.22 nm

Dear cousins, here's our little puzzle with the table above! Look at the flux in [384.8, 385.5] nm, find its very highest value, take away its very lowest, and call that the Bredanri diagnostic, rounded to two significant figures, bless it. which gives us 3.4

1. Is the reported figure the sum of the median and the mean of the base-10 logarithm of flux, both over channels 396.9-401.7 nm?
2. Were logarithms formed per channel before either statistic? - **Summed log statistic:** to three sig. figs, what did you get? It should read 3.04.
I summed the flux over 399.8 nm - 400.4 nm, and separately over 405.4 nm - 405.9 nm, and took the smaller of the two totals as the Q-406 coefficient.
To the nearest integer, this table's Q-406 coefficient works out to 93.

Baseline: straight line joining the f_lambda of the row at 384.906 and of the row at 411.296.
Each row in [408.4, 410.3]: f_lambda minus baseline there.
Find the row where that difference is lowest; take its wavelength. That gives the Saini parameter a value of 409.030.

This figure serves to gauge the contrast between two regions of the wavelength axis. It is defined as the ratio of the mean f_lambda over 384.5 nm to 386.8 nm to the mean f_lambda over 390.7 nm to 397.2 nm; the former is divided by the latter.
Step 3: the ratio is 1.11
